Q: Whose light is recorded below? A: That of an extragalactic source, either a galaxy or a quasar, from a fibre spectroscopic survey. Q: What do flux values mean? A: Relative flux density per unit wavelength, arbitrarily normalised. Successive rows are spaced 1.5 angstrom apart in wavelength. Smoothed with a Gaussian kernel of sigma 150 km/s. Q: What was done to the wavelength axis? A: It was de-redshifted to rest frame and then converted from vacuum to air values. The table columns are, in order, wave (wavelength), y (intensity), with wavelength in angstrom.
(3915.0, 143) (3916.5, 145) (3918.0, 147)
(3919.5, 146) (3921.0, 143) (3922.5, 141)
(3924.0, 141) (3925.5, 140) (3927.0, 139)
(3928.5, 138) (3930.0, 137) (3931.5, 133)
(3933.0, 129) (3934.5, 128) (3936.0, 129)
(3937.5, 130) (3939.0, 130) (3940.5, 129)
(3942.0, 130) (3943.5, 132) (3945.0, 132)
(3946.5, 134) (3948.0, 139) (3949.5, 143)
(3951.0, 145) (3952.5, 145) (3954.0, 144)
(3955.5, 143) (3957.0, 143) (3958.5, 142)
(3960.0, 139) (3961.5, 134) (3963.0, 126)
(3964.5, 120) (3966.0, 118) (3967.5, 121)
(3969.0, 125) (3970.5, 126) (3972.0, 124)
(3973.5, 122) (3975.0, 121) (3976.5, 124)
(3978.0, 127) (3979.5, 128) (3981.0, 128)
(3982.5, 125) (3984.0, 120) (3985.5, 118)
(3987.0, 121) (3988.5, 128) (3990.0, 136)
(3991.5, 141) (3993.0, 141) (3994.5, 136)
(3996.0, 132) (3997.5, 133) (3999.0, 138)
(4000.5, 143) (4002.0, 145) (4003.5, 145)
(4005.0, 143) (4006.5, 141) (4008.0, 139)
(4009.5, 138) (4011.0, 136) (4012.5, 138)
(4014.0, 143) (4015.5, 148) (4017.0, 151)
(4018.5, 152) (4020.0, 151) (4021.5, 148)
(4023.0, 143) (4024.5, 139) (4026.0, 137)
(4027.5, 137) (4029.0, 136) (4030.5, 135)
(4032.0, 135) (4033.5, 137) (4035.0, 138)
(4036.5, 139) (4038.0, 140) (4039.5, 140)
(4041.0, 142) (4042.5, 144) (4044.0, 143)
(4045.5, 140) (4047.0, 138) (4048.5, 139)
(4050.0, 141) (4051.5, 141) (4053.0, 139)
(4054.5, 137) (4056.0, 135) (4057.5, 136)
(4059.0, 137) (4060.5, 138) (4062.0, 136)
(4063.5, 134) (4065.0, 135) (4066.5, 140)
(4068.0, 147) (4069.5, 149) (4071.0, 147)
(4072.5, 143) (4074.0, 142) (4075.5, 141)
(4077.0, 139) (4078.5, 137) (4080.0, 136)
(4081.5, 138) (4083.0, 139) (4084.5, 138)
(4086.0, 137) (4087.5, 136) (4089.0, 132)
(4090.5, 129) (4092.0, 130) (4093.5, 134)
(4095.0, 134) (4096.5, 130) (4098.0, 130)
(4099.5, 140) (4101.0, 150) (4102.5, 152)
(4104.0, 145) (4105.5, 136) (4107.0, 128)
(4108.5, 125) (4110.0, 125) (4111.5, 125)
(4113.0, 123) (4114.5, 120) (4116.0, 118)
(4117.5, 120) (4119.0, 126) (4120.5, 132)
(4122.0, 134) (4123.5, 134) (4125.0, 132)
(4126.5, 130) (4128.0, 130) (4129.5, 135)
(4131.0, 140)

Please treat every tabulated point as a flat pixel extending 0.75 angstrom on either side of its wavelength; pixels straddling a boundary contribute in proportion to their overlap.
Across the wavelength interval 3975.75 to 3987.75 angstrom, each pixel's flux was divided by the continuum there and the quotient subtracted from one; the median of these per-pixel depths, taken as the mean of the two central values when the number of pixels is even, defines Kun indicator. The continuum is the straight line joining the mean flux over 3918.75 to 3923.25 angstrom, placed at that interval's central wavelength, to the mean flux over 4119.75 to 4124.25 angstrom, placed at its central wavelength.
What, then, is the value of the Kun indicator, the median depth 0.11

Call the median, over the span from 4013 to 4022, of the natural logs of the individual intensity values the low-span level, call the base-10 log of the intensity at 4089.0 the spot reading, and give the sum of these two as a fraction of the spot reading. 3.36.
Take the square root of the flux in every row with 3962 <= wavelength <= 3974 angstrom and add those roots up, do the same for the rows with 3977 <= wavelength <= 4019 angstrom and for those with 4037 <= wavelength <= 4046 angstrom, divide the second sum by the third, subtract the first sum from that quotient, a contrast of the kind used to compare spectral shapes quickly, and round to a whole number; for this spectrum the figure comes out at -84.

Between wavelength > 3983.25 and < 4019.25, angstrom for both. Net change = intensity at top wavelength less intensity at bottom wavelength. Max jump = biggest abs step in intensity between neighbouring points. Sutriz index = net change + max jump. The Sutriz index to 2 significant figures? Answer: 40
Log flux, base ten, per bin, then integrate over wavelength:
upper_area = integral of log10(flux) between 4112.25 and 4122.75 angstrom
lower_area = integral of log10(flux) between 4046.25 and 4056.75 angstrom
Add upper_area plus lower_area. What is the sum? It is 44.5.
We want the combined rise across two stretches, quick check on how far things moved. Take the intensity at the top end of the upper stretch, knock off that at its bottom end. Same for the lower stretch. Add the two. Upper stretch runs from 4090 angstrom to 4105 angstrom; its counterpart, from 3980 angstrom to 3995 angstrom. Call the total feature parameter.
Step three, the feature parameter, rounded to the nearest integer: 24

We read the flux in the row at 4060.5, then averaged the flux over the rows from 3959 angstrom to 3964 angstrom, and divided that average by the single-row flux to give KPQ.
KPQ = 0.96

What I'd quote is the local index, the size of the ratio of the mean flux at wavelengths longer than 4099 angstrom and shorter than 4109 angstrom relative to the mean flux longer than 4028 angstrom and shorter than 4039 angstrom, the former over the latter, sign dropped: 1.02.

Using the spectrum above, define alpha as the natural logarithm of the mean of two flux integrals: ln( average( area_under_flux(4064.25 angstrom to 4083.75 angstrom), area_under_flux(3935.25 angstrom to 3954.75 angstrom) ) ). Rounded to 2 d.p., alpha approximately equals 7.90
